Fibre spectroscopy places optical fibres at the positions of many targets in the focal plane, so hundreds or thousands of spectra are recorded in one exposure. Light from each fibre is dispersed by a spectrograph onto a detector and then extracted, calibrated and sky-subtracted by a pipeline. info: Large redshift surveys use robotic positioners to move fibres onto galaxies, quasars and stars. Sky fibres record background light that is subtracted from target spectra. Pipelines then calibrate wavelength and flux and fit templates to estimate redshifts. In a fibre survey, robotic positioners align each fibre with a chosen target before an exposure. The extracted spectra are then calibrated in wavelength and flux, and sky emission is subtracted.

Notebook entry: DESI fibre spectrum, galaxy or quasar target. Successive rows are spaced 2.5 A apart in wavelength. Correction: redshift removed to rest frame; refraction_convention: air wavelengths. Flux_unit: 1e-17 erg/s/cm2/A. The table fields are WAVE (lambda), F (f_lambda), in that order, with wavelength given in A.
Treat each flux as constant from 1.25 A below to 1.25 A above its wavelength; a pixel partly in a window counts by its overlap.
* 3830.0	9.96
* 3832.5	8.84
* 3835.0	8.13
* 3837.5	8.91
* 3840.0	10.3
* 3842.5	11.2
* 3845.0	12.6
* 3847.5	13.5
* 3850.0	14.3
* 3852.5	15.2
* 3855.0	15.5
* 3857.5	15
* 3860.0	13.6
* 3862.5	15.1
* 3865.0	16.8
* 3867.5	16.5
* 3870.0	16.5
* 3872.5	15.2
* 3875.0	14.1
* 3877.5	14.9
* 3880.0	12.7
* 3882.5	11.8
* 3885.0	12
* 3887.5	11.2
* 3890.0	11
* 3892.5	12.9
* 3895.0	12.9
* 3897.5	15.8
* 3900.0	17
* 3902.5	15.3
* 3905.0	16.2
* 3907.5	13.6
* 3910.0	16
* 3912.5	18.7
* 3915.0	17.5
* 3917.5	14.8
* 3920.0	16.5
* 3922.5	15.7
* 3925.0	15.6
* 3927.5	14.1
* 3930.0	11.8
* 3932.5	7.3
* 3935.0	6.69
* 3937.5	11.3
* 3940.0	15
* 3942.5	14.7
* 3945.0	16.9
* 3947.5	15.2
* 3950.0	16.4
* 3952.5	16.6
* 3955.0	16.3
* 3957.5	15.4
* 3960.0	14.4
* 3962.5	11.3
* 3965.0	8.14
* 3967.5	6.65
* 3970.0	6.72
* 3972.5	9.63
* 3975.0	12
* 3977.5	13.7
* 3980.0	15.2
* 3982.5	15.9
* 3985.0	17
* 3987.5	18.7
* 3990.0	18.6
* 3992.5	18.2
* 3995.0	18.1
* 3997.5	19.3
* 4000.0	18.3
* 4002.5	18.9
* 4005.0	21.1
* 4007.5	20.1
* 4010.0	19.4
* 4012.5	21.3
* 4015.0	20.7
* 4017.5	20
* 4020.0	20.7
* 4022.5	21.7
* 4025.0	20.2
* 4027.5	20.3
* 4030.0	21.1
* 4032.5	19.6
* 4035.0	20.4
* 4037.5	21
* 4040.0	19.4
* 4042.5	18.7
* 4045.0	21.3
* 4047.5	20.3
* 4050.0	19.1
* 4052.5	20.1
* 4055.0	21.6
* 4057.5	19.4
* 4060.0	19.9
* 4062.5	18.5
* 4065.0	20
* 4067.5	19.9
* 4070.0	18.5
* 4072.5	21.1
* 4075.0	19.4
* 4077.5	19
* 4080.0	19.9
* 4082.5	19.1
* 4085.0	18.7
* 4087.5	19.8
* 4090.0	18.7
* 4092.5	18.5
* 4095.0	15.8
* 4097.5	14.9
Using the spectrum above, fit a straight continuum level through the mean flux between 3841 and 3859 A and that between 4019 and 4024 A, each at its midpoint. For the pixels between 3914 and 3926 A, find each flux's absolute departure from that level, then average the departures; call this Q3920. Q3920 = 1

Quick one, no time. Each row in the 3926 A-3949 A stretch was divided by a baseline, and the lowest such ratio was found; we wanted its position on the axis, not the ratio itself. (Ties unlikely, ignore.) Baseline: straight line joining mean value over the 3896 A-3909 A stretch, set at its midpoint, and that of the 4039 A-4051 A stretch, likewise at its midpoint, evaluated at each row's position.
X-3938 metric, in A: 3935.0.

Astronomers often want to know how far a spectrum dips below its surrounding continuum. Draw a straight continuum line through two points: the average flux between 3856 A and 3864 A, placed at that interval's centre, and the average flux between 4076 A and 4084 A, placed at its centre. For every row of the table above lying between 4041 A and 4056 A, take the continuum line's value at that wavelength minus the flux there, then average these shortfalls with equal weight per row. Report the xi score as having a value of -1.5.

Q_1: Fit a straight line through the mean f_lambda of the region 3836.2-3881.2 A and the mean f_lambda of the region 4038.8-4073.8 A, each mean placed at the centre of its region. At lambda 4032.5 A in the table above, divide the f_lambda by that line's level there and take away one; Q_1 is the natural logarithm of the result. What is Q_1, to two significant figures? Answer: -3.7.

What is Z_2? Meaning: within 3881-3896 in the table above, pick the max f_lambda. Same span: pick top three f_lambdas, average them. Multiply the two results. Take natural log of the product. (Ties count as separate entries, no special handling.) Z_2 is 5.09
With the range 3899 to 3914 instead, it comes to 5.78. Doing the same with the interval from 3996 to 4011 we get 6.05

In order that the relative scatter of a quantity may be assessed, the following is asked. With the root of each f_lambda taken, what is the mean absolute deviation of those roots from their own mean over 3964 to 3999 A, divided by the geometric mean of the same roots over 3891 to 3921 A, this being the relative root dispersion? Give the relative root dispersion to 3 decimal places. 0.143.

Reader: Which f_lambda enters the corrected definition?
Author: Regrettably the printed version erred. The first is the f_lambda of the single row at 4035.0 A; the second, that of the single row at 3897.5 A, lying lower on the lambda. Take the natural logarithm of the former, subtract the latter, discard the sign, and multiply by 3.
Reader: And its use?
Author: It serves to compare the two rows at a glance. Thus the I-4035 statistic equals 38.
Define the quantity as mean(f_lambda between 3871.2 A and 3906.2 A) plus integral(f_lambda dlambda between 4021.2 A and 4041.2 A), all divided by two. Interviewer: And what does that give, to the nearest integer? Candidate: 212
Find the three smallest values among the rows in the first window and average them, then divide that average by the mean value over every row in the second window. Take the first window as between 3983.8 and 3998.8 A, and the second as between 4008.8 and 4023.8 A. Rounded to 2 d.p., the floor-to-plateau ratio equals 0.86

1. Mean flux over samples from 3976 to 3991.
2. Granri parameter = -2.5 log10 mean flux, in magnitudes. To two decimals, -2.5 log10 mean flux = -3.04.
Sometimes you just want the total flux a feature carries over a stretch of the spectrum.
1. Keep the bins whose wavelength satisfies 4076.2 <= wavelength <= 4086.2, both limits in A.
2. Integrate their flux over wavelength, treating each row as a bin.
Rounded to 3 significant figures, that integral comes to 192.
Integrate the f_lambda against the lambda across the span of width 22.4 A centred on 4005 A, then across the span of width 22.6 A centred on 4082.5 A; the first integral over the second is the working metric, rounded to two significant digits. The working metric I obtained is 1.0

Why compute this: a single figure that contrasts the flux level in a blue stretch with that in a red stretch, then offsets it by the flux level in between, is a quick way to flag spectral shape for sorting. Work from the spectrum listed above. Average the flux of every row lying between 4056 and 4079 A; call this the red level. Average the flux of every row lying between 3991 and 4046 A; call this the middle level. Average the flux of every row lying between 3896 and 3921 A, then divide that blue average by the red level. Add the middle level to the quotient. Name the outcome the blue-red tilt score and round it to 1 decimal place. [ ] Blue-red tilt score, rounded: 20.8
